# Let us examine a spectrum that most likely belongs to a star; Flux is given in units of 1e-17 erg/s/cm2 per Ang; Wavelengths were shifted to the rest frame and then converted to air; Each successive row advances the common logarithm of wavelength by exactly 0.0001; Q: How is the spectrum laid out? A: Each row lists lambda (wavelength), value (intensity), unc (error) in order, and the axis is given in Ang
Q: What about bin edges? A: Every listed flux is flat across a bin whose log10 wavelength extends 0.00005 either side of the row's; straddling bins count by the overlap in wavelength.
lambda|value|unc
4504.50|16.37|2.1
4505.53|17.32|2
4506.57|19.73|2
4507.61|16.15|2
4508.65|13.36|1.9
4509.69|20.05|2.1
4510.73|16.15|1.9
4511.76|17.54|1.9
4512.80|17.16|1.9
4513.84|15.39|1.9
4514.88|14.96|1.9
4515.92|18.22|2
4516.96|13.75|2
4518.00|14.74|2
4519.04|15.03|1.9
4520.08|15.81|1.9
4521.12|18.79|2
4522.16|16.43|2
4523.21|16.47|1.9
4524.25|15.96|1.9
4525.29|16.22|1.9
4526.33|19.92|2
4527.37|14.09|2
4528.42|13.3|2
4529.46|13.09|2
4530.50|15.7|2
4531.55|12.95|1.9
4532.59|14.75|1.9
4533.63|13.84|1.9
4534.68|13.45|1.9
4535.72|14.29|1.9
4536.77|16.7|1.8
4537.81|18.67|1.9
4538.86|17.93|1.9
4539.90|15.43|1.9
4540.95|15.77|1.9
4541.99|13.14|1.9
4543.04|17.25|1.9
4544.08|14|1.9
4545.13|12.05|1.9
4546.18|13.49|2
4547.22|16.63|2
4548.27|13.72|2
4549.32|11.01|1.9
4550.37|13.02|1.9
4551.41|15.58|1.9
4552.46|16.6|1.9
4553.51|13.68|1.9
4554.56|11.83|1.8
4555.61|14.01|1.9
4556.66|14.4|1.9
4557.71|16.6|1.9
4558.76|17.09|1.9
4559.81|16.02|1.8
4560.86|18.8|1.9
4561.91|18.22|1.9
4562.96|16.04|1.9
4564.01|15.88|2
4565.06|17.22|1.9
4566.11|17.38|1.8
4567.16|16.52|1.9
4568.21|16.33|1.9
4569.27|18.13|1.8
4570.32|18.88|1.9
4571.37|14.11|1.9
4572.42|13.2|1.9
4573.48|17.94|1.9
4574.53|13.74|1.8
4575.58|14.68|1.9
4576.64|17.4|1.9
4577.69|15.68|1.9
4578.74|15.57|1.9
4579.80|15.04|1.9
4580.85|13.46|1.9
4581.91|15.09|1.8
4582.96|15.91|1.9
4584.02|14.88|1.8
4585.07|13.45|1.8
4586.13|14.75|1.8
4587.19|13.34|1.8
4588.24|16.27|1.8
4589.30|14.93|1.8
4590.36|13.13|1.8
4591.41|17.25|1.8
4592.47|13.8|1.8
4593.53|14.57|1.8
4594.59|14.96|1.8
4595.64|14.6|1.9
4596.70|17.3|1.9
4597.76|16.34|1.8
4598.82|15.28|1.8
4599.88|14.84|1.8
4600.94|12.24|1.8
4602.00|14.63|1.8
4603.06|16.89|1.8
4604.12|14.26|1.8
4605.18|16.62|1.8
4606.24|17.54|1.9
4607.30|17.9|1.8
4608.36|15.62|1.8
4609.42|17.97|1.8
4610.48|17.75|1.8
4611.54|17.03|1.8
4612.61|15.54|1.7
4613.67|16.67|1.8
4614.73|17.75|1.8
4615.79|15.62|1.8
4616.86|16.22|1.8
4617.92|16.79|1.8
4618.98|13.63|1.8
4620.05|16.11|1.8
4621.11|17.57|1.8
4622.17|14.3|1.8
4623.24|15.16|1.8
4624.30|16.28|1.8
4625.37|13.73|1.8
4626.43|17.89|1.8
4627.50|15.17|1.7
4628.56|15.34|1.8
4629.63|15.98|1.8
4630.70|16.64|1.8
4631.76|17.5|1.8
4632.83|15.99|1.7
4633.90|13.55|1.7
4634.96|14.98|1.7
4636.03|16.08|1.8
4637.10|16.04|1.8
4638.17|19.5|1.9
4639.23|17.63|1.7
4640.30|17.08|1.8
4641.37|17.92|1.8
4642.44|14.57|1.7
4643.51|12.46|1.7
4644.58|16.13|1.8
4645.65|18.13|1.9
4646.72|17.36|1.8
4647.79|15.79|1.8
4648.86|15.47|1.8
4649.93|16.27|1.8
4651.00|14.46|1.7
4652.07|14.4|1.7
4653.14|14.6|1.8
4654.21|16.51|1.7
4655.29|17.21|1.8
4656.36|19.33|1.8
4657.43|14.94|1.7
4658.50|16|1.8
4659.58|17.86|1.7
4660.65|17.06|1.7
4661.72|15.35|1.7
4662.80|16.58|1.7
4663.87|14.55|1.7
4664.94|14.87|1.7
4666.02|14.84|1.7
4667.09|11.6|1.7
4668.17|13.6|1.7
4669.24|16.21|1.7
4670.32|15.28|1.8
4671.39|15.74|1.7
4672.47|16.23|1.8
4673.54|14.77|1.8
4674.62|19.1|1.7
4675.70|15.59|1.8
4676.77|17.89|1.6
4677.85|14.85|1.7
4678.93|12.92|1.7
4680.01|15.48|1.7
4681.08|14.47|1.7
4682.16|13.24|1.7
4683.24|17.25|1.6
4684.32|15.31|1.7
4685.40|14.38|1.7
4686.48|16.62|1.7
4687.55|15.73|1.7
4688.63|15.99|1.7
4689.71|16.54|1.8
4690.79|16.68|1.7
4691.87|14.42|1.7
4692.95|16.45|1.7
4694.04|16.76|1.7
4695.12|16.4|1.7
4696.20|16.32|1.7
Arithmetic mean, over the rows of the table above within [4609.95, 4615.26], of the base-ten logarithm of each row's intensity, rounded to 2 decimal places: 1.23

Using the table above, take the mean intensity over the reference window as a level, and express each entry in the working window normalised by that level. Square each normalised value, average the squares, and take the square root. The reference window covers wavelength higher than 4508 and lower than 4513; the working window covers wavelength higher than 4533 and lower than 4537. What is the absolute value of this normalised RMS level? 0.87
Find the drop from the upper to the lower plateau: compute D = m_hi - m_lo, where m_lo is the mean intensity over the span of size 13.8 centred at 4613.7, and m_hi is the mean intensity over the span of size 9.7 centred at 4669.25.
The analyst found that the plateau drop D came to -1.7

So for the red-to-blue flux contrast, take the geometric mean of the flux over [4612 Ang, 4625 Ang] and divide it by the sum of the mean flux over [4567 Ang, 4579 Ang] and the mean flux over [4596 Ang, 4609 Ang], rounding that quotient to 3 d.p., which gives 0.501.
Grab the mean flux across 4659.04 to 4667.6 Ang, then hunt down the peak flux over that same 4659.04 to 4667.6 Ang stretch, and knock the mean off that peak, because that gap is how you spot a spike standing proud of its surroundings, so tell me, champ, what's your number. 2.5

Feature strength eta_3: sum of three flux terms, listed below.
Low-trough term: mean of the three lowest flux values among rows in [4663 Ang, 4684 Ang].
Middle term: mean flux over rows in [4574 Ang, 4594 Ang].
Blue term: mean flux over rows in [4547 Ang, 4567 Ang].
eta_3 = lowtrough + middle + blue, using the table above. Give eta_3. 42.9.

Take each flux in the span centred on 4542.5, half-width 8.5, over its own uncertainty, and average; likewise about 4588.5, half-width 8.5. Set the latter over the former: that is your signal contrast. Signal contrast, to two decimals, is 1.05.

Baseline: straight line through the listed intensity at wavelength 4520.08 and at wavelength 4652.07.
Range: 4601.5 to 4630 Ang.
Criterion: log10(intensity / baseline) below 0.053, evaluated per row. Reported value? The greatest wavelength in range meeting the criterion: 4629.63 Ang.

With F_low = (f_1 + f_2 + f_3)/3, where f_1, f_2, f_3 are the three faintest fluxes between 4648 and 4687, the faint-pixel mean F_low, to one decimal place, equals 12.6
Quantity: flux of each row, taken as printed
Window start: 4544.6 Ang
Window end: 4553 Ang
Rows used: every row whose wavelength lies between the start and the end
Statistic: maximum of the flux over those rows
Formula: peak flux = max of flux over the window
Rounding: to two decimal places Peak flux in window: 16.63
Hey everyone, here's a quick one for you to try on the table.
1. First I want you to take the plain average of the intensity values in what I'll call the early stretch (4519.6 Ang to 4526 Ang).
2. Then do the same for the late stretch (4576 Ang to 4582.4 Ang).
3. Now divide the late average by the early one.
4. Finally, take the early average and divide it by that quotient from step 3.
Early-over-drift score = 18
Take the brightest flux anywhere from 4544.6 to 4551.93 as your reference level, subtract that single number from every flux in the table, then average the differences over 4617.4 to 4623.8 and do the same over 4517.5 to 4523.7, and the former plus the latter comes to -1.5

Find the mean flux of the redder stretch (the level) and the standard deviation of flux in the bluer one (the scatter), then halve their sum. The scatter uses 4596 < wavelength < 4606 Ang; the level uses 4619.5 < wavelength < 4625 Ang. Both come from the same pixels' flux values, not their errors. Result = 8.7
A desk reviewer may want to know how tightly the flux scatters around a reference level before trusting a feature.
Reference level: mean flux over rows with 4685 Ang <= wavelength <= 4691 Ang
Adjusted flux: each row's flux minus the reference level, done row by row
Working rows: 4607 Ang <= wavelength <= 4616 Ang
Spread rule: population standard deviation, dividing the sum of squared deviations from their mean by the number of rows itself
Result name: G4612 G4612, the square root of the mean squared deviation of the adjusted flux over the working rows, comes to 0.99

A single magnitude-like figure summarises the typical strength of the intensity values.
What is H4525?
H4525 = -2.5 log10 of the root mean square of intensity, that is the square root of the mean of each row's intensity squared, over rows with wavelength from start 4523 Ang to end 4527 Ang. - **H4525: -3.09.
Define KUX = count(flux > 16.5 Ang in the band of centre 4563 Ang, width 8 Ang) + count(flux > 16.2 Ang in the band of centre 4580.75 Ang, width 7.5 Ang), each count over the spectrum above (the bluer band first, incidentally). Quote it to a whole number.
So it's 4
